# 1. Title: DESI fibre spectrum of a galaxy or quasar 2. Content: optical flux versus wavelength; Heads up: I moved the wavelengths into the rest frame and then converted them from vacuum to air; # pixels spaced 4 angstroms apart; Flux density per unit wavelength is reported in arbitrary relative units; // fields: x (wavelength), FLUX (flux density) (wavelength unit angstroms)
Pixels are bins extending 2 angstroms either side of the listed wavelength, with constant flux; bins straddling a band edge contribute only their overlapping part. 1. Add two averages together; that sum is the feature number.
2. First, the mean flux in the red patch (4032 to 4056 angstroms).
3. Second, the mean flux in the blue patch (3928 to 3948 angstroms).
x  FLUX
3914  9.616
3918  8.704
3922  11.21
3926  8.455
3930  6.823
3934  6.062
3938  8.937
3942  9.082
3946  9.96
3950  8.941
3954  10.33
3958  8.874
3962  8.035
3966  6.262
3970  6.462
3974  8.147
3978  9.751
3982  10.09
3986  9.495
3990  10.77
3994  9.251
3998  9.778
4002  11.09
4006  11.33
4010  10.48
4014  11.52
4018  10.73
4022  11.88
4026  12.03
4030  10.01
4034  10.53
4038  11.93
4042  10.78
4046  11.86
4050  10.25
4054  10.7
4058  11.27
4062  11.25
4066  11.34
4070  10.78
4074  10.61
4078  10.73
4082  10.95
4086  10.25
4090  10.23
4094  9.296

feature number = 19.2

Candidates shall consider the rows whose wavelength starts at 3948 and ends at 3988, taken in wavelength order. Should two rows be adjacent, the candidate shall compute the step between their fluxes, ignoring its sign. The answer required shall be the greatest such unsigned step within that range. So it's 1.77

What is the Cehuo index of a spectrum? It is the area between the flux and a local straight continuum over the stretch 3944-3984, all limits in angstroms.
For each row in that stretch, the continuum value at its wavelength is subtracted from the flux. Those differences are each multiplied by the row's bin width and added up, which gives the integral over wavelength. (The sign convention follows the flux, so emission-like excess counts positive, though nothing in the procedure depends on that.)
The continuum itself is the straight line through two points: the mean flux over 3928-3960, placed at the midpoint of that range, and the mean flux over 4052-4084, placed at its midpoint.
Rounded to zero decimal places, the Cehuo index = -13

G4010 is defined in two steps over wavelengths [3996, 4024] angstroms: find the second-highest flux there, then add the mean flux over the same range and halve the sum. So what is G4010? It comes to 11.2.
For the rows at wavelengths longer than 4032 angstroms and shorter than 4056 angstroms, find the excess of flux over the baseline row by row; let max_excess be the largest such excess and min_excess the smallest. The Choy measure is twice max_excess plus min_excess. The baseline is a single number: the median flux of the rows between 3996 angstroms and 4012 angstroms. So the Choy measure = 1.8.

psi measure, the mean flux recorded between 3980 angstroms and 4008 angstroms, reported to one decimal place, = 10.3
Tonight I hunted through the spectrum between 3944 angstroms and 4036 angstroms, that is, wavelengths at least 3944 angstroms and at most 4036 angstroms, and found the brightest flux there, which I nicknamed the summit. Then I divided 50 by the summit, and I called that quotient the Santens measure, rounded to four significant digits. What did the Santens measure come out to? 4.156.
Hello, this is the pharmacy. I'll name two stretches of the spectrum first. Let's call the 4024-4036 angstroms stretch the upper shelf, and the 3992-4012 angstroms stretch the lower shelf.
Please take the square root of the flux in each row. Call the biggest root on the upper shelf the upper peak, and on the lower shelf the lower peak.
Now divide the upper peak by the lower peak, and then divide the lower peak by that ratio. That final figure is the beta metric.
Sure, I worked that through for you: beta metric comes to 3.3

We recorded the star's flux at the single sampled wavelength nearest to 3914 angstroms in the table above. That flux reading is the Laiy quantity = 9.616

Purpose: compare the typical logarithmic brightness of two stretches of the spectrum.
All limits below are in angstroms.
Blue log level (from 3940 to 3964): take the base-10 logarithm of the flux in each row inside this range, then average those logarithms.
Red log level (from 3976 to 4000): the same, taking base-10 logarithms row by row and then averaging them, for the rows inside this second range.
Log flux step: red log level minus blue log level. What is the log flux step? 0.031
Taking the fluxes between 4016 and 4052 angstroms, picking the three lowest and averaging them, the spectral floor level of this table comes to 10.3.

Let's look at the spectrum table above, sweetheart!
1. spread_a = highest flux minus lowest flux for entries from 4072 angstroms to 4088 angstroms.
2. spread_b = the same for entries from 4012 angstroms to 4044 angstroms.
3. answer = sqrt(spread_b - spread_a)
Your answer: 1.15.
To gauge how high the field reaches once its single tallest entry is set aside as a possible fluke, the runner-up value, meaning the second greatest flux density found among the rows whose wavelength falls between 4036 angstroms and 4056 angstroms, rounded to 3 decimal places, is 11.860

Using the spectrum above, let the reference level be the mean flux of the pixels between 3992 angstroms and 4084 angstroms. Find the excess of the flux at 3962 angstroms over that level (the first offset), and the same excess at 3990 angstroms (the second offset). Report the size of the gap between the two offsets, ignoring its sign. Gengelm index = 2.7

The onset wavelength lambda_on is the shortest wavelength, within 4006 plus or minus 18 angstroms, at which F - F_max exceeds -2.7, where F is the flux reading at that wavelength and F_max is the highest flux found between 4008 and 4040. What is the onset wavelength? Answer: 3990 angstroms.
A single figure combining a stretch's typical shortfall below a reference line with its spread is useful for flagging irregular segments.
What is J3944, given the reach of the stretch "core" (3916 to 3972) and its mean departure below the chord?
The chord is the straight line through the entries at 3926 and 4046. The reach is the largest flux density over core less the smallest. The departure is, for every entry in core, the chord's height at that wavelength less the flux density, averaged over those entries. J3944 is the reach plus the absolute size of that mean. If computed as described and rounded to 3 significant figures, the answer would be 5.68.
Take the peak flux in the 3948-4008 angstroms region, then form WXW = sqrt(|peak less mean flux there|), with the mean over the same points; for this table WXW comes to 1.45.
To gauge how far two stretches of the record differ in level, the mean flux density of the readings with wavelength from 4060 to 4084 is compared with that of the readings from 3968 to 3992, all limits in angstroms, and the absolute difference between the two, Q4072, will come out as 1.8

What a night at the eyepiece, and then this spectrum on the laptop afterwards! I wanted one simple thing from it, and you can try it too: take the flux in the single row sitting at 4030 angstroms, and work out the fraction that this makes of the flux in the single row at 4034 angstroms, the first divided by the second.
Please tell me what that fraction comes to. 0.95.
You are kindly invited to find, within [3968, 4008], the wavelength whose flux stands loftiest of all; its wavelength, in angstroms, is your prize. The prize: 4006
